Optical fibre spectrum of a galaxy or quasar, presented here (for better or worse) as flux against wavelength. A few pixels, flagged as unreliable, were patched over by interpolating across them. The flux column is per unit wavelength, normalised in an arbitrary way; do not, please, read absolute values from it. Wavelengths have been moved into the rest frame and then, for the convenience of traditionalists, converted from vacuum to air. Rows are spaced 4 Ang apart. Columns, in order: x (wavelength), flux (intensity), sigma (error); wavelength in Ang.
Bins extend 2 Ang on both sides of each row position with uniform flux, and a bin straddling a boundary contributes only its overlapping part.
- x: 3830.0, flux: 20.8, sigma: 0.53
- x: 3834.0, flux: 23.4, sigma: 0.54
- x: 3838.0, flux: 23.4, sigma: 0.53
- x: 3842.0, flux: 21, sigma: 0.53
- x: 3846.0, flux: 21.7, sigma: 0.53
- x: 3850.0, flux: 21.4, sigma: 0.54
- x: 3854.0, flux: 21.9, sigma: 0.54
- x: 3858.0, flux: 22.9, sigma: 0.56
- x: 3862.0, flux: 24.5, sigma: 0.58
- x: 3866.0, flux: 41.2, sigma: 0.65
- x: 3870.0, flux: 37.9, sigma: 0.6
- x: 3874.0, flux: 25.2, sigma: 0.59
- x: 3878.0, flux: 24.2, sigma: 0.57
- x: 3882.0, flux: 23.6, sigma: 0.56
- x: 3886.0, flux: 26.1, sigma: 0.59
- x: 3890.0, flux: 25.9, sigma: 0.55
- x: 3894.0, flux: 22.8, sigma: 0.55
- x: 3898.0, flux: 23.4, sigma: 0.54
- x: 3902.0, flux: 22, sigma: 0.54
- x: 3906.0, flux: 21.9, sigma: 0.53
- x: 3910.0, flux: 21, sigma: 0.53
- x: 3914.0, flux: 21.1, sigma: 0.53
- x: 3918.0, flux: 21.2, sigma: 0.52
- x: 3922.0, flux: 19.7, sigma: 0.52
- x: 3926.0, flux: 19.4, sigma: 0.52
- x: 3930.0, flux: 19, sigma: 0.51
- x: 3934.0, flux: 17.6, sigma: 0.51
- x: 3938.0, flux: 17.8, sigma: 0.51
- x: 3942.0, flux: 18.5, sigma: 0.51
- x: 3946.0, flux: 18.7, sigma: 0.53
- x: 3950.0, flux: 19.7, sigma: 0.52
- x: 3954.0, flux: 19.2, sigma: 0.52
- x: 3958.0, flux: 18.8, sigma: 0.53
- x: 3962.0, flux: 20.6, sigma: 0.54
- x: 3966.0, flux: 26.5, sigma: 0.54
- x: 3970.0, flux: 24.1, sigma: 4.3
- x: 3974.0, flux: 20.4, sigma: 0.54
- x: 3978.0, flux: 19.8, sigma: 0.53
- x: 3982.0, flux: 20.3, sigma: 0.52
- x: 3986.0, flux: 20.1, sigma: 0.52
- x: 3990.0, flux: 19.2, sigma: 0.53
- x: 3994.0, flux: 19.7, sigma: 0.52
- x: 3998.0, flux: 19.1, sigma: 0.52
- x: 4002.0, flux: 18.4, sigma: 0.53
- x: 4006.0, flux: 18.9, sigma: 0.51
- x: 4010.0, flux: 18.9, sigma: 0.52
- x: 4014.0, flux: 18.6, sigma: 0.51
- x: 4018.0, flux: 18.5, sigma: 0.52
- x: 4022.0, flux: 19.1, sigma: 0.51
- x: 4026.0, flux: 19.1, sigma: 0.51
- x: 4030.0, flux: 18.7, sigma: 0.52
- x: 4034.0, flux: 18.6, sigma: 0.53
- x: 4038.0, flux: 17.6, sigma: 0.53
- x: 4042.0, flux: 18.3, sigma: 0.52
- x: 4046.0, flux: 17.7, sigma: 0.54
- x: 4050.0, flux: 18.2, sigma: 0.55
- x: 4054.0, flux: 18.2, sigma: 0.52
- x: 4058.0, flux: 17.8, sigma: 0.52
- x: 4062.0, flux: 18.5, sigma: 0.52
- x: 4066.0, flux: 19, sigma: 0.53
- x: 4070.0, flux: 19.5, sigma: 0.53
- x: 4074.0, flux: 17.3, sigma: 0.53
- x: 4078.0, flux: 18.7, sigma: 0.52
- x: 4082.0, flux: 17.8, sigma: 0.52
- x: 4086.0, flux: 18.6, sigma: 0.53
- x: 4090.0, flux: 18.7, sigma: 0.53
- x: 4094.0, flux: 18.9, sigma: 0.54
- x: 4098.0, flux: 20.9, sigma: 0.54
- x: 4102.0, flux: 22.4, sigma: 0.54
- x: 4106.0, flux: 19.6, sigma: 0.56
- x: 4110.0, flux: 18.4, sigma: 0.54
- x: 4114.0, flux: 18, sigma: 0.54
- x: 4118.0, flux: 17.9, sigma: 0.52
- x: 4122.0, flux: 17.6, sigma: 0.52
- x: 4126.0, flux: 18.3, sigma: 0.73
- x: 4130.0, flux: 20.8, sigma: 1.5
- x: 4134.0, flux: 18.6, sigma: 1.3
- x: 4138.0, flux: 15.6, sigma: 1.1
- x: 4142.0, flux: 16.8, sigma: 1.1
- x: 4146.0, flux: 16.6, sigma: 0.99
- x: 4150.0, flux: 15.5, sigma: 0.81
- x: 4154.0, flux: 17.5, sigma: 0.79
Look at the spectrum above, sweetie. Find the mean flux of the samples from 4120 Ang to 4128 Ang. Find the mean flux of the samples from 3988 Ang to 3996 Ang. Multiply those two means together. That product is 349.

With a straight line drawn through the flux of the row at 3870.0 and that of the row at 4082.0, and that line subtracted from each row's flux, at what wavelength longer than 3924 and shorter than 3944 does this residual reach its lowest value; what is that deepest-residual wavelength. 3934.0 Ang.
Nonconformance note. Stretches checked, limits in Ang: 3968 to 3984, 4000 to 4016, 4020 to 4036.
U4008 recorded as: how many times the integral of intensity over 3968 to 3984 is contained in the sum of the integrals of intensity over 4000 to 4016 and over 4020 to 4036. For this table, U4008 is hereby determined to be 1.78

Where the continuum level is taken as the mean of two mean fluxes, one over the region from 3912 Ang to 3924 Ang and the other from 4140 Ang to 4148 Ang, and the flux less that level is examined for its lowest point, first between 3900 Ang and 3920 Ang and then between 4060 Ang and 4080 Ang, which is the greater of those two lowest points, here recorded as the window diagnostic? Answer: 2.3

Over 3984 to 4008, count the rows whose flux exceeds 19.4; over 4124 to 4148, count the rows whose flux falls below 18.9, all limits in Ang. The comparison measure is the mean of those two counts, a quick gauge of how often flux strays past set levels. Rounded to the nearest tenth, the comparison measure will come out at 3.5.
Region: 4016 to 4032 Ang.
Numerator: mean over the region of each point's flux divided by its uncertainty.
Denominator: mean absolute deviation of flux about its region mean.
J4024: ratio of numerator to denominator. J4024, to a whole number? 146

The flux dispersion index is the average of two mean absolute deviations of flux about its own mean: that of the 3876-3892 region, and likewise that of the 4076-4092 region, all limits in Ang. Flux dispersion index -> 0.69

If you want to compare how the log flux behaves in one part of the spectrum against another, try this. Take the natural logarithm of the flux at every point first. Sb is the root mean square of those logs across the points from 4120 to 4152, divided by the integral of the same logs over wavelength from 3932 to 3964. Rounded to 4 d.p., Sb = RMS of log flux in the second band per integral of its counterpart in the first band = 0.0304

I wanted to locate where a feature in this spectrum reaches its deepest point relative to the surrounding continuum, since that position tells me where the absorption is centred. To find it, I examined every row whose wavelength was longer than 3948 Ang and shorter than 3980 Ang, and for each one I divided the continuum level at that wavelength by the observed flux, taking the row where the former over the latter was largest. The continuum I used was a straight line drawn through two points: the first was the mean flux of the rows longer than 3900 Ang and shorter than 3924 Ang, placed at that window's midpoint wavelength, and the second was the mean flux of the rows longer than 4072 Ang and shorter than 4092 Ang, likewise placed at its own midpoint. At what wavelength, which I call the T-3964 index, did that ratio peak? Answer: 3958.0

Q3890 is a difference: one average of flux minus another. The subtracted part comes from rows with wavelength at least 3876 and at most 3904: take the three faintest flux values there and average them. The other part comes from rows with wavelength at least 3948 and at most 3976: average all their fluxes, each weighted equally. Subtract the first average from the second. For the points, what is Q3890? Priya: -1.4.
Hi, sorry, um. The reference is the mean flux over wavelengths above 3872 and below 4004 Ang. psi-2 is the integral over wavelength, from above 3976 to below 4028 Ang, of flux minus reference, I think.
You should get -96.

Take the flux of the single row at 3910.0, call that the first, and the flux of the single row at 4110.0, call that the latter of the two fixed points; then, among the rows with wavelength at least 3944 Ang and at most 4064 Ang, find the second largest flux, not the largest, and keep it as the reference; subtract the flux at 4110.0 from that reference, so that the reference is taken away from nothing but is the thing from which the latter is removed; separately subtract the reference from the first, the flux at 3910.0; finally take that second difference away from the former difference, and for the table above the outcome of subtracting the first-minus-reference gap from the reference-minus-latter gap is 8.8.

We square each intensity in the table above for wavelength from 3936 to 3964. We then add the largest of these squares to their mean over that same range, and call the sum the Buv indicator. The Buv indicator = 788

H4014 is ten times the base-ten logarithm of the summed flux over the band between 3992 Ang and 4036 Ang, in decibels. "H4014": 23.2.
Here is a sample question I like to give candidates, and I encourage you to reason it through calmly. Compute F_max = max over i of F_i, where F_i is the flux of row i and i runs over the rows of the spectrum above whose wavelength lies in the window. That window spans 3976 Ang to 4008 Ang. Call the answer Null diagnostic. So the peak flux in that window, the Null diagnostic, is 20.3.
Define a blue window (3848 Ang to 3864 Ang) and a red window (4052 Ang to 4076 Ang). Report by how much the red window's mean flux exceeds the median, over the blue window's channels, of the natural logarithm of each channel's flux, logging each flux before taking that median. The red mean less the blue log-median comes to 15.3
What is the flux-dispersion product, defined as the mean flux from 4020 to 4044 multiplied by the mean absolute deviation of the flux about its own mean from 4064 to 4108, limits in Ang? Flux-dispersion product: 18.7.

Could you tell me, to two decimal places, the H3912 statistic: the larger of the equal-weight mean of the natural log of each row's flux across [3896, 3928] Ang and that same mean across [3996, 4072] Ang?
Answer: 3.05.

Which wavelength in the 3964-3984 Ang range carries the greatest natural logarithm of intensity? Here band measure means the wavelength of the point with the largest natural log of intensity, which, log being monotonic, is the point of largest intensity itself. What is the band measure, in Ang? 3966.0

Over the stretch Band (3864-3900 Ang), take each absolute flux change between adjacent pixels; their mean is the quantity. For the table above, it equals 3.0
